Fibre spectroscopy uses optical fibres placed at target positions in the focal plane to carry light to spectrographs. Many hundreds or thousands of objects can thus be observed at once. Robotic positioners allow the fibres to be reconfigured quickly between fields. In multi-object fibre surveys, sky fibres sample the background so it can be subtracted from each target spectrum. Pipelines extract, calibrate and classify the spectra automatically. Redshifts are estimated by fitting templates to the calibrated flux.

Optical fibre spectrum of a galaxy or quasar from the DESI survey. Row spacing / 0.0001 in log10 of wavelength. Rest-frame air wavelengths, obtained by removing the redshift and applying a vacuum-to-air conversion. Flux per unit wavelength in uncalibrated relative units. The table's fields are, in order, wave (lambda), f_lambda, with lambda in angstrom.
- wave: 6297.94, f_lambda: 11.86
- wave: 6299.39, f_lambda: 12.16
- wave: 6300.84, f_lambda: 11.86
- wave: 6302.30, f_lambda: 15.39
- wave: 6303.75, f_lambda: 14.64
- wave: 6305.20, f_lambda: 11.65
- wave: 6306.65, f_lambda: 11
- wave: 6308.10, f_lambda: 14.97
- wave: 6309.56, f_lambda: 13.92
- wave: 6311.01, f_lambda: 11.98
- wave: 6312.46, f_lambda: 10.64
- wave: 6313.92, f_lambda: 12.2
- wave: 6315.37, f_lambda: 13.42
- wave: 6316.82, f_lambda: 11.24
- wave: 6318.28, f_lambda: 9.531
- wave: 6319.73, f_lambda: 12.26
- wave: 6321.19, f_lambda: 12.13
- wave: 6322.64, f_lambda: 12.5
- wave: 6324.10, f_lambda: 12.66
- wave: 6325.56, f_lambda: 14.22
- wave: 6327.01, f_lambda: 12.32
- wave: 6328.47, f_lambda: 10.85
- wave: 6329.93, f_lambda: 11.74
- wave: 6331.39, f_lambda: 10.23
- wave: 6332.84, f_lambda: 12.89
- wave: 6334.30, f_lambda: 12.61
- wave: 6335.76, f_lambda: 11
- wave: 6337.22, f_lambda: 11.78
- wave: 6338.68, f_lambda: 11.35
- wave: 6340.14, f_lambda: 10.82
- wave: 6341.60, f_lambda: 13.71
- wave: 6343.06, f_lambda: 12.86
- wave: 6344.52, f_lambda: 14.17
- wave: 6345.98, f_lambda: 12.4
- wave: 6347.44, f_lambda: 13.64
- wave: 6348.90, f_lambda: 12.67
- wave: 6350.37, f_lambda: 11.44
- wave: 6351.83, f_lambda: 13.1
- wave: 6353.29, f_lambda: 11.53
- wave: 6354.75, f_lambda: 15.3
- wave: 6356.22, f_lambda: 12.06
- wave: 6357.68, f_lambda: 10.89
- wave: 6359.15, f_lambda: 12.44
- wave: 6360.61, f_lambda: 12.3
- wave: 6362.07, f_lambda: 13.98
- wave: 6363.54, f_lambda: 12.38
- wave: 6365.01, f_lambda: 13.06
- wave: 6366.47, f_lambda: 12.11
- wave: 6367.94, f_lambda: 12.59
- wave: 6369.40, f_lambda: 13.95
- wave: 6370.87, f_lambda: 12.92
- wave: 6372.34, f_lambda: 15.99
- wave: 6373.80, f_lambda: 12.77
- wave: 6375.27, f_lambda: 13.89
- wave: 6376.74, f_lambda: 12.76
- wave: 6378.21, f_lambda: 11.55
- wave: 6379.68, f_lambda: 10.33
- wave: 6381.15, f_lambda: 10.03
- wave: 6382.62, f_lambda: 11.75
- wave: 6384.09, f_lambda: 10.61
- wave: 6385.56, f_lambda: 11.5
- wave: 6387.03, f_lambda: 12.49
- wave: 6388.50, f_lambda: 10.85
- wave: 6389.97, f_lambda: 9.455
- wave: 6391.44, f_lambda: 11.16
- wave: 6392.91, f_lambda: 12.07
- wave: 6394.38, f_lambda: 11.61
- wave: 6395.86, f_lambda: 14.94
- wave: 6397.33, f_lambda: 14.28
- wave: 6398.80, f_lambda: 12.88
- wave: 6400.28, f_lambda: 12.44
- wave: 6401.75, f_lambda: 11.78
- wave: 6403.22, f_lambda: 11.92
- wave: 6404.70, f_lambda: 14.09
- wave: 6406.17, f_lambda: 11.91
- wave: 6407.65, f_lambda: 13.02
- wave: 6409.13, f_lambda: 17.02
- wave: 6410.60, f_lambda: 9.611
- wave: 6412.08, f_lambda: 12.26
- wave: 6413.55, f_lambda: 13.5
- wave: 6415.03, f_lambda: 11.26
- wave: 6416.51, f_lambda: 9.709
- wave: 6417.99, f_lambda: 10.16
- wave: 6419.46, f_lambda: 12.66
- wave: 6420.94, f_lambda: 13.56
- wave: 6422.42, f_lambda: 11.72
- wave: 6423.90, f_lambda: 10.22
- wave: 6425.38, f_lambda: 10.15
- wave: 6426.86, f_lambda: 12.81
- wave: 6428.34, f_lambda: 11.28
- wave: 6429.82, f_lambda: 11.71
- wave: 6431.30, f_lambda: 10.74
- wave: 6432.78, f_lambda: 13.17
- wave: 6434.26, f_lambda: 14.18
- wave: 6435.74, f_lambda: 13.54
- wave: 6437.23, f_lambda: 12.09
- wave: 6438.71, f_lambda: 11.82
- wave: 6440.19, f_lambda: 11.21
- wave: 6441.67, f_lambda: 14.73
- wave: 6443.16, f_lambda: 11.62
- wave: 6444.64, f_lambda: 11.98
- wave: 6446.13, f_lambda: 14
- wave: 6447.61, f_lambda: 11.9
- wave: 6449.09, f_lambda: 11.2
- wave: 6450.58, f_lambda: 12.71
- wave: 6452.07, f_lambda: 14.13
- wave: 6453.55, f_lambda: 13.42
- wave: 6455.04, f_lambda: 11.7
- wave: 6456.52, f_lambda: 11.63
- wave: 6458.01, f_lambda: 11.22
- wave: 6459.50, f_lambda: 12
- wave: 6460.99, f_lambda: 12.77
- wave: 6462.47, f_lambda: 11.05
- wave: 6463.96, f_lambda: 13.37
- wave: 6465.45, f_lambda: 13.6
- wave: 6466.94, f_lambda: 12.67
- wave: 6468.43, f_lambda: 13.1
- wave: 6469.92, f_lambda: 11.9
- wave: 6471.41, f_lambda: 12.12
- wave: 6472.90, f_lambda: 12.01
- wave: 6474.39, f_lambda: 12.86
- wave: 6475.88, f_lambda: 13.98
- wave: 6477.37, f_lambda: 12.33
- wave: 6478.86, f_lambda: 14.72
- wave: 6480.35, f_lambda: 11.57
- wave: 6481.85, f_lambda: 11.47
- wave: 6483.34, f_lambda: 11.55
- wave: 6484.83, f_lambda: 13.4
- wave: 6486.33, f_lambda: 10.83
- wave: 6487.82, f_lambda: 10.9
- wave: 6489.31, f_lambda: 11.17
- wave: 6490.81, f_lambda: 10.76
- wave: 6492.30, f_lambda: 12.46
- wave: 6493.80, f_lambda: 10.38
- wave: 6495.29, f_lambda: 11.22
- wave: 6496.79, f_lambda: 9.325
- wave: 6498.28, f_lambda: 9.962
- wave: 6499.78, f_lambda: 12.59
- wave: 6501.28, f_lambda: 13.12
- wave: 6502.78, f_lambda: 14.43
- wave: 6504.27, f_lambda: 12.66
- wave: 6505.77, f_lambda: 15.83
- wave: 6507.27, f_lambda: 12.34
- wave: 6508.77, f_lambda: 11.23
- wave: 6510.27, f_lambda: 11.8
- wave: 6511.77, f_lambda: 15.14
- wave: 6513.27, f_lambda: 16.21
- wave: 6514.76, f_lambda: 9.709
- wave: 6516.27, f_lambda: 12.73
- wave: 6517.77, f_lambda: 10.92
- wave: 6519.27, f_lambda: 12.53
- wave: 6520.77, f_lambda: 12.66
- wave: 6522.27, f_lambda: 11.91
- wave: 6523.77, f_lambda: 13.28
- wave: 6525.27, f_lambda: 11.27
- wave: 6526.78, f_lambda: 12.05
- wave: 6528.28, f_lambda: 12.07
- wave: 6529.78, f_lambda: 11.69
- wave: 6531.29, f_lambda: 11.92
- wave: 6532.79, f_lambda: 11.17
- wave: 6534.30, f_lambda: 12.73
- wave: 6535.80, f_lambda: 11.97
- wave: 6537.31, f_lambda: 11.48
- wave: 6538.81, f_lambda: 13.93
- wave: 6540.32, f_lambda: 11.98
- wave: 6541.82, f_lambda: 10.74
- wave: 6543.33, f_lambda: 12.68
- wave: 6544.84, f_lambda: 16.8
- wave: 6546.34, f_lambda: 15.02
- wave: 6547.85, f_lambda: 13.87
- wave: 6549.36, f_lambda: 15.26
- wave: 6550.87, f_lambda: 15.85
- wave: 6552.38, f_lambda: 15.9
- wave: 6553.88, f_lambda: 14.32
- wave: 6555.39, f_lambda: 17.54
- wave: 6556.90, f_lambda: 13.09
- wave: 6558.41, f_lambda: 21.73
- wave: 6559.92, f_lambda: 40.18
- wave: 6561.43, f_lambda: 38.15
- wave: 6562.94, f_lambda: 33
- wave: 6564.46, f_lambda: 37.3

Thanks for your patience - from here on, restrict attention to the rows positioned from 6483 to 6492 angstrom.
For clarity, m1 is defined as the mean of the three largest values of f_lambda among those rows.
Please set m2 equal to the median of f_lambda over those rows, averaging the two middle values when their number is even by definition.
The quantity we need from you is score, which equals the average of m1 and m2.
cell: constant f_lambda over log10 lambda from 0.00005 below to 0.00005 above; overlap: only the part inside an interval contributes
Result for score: 11.5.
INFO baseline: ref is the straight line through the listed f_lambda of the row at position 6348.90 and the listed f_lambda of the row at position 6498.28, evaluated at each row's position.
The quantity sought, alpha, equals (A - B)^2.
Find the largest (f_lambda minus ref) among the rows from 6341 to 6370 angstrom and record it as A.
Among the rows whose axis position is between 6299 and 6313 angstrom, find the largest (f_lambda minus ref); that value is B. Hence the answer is 0.7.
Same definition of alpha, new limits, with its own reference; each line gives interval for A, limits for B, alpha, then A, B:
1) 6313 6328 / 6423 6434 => 0.8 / 1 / 2.0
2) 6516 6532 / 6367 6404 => 0.0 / 4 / 3.7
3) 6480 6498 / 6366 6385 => 0.3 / 3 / 3.7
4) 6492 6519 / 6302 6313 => 21.6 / 7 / 1.9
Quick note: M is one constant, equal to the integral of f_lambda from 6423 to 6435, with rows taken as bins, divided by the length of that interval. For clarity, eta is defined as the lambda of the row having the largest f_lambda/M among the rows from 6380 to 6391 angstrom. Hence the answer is 6387.03 angstrom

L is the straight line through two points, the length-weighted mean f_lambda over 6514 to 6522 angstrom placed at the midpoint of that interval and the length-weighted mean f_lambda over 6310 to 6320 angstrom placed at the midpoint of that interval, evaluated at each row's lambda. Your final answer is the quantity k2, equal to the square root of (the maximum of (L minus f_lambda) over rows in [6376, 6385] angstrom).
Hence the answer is 1.29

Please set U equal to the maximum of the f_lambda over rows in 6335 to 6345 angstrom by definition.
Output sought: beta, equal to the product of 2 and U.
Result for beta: 28.3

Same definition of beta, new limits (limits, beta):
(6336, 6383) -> 32.0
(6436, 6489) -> 29.5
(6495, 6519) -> 32.4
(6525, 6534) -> 24.1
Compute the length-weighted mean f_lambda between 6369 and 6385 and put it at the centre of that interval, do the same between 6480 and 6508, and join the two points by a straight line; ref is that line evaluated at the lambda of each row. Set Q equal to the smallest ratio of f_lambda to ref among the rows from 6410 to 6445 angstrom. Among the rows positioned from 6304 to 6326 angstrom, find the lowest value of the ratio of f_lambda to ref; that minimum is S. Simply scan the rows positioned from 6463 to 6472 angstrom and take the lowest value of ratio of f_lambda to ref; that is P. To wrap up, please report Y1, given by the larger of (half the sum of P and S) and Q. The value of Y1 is 0.87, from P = 0.99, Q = 0.79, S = 0.756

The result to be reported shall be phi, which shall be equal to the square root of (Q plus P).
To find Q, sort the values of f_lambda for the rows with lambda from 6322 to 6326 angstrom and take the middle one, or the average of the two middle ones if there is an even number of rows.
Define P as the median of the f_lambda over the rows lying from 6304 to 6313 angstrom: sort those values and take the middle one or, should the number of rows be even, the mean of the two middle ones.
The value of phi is 4.95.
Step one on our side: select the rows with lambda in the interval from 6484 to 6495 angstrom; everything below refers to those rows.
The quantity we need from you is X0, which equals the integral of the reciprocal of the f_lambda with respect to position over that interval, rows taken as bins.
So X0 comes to 0.97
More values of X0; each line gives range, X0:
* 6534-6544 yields 0.83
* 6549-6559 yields 0.63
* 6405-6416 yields 0.89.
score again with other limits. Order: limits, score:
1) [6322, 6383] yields 13.8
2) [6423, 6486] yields 13.3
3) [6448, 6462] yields 12.7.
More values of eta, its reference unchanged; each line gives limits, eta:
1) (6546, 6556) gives 6555.39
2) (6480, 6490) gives 6484.83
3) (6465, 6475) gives 6465.45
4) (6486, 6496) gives 6492.30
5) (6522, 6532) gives 6523.77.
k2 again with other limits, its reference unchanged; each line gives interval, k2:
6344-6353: 0.48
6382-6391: 1.49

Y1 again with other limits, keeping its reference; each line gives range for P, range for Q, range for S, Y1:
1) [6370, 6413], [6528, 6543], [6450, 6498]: 0.92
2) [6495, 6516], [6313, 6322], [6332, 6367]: 0.82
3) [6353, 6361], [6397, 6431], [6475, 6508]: 0.83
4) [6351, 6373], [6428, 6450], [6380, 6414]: 0.88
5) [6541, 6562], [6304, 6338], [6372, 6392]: 0.84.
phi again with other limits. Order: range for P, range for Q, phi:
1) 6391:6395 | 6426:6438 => 4.91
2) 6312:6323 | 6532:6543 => 4.91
